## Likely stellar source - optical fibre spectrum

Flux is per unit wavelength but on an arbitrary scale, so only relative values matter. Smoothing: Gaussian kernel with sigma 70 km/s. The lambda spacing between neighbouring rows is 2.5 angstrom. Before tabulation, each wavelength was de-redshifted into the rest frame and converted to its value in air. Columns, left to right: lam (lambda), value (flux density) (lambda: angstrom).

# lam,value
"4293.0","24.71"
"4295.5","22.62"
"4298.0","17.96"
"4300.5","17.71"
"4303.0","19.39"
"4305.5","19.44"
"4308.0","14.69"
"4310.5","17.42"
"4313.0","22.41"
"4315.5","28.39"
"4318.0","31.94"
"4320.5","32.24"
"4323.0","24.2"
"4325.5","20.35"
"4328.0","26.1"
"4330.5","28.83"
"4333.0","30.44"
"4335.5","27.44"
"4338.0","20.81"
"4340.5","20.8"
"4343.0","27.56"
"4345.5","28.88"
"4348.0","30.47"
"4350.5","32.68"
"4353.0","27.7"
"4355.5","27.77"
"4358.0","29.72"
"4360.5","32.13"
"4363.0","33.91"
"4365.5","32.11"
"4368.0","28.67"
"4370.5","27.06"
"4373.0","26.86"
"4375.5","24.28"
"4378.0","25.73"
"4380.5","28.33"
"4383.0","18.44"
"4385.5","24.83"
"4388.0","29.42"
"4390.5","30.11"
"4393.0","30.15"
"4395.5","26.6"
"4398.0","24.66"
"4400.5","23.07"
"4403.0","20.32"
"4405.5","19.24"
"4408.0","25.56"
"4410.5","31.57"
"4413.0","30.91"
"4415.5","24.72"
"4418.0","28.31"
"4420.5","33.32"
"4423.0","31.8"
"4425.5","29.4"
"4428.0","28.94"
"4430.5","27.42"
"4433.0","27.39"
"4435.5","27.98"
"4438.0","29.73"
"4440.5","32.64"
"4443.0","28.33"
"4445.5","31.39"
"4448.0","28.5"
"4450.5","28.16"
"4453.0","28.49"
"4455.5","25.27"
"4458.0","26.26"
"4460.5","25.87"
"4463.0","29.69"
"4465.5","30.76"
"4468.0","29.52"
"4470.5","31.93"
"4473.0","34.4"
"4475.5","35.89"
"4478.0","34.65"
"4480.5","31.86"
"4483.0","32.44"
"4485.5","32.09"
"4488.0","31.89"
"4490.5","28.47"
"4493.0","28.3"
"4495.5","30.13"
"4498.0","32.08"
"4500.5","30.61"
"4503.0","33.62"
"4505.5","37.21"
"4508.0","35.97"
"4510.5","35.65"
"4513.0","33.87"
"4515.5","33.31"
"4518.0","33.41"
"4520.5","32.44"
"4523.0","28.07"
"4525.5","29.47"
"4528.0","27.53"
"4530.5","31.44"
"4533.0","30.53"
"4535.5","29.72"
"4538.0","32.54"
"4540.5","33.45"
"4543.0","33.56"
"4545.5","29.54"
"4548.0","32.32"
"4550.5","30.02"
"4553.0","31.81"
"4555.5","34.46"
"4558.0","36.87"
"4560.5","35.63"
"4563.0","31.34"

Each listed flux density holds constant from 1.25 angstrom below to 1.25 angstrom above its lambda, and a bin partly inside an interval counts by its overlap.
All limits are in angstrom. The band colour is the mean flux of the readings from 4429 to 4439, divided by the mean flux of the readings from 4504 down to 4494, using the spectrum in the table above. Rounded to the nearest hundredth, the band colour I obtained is 0.89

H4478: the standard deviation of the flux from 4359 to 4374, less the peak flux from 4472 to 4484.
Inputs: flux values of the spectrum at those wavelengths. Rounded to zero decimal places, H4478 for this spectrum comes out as -33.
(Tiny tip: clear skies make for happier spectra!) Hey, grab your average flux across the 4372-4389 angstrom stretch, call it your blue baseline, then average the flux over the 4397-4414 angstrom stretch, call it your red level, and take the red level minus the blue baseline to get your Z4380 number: -0.4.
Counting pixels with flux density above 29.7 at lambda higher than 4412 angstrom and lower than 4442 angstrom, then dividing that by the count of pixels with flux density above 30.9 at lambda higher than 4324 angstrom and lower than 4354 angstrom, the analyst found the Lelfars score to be 5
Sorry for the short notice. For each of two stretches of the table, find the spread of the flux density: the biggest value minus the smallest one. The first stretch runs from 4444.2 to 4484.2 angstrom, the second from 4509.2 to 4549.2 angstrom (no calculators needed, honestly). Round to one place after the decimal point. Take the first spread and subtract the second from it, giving 2.5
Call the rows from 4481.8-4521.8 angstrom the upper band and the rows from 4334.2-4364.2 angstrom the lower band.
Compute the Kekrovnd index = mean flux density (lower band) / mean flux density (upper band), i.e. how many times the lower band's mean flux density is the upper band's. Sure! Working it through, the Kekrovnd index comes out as 0.87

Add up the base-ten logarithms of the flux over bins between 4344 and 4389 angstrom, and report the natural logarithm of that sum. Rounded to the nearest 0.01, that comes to 3.26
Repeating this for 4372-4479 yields 4.13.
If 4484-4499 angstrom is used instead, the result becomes 2.19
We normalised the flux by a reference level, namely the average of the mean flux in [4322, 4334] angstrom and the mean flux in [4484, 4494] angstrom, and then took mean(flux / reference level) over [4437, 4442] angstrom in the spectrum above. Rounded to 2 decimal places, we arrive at 1.11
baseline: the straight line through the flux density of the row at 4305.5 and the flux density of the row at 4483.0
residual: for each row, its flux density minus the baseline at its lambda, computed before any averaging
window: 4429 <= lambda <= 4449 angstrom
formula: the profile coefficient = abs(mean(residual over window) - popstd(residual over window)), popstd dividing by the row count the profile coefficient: 1.7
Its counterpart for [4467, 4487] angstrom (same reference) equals 1.0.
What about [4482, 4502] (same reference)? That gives 4.1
